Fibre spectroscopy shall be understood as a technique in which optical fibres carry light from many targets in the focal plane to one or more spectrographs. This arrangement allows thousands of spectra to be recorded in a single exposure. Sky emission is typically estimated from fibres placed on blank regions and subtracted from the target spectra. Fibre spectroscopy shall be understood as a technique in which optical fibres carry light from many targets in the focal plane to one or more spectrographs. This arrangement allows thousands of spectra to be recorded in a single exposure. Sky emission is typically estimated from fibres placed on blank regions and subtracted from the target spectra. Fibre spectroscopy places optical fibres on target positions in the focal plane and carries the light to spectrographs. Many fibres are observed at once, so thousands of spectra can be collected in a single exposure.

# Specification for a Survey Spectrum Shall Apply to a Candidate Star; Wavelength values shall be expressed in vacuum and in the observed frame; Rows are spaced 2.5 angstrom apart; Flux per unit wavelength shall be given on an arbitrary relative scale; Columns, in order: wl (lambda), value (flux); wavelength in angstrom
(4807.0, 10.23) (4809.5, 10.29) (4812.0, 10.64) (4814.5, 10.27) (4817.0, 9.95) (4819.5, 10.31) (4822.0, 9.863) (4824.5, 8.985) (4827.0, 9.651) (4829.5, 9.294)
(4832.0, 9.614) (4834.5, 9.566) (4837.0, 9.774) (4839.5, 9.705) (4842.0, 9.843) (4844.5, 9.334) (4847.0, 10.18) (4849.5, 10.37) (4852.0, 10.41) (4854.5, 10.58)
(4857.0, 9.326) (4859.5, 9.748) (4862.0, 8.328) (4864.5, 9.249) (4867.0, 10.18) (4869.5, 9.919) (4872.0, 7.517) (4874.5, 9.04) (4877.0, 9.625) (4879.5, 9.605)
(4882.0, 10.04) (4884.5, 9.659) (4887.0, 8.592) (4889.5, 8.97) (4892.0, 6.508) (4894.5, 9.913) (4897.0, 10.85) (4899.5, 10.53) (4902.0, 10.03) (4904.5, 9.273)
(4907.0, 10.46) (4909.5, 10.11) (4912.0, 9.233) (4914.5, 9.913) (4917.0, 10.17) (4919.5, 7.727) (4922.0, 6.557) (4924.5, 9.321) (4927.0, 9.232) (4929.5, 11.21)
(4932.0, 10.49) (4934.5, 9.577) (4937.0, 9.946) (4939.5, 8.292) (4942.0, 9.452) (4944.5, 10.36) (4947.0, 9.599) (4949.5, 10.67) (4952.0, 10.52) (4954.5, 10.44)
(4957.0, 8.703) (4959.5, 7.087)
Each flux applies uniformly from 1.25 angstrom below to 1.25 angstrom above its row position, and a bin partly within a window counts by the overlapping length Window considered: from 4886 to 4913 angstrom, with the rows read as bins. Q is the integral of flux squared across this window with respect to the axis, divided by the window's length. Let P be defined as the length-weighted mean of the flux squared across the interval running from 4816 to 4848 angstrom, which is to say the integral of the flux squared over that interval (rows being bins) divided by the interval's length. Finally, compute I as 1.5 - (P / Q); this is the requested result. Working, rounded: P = 94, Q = 91.8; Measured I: 0.48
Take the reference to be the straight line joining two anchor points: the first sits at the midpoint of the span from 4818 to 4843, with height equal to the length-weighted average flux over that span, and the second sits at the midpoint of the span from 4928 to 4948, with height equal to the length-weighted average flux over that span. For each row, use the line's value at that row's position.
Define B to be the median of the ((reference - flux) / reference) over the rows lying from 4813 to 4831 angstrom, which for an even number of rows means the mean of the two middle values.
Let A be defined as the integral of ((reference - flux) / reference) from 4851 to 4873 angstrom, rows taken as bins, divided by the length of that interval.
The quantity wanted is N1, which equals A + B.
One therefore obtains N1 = 0.00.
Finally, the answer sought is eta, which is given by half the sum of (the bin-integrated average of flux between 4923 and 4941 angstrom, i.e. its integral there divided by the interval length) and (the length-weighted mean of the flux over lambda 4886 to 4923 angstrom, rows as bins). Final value 9.48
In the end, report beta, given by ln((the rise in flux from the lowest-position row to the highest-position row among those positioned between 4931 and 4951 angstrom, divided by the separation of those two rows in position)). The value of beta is -4.6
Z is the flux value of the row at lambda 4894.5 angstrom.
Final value 9.913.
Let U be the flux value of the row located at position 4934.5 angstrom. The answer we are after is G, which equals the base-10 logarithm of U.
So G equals 0.98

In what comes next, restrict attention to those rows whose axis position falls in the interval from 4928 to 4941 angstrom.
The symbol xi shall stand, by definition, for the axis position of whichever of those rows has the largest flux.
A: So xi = 4929.5 angstrom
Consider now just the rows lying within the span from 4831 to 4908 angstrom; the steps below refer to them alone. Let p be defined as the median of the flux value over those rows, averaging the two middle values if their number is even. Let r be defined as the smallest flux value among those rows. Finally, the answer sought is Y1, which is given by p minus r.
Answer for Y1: 3.2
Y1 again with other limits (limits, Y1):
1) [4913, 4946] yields 3.0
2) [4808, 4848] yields 0.8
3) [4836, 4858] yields 0.5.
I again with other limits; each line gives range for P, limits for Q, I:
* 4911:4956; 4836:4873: 0.50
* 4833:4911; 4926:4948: 0.54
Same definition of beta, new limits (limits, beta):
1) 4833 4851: -2.9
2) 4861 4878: -2.4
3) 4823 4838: -2.8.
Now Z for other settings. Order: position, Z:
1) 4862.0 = 8.328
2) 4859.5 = 9.748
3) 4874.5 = 9.04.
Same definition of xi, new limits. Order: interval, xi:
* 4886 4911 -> 4897.0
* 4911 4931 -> 4929.5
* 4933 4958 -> 4949.5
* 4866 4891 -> 4867.0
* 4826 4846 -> 4842.0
